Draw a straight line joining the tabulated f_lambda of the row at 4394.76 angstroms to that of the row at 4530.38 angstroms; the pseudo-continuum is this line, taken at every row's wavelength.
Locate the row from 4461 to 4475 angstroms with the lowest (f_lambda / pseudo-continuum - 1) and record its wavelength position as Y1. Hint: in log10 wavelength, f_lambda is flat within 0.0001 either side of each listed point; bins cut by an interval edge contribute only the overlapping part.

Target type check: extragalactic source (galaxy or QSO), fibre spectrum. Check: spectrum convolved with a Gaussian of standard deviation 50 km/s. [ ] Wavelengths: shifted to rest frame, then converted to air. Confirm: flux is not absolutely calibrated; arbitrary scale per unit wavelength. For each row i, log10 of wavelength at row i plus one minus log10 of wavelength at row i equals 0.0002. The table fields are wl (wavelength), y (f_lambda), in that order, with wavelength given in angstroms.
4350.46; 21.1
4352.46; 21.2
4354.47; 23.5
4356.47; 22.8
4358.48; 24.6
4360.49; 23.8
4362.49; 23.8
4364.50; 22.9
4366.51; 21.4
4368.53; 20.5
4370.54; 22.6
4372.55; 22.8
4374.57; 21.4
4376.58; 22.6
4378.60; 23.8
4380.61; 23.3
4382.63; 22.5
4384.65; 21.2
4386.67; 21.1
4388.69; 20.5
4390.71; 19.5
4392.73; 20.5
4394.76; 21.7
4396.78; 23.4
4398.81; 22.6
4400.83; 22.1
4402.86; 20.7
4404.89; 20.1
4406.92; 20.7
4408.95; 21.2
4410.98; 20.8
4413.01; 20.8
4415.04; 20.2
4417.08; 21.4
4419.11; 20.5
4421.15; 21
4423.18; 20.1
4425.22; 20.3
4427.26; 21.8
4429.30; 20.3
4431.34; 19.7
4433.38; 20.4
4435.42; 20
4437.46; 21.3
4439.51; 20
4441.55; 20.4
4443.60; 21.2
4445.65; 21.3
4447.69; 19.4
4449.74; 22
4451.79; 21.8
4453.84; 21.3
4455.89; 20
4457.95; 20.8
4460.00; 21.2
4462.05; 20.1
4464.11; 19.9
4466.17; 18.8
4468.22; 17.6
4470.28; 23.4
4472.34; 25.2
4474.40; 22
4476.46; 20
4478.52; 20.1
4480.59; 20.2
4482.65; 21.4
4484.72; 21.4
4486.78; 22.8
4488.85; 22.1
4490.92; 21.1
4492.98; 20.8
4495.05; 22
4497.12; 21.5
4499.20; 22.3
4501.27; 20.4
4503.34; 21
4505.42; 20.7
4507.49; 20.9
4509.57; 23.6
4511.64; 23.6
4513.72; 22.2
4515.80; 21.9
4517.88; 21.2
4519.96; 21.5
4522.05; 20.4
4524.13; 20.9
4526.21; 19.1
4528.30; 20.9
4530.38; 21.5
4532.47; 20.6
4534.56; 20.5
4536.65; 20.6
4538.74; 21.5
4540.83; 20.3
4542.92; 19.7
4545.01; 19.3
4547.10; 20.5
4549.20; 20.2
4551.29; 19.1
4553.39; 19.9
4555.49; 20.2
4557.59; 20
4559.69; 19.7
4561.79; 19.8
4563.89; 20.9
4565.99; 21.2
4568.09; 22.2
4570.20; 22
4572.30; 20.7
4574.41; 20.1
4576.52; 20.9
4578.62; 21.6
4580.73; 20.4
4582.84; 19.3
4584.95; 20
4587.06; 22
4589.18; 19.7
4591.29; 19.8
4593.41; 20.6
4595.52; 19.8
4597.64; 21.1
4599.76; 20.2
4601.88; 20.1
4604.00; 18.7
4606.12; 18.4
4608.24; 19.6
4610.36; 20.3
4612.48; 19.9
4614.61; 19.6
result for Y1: 4468.22 angstroms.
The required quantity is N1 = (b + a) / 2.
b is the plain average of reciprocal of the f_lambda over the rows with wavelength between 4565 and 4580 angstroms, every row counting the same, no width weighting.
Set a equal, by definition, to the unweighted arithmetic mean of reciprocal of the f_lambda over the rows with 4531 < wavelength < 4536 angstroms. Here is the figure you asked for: 0.0479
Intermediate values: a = 0.0487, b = 0.0471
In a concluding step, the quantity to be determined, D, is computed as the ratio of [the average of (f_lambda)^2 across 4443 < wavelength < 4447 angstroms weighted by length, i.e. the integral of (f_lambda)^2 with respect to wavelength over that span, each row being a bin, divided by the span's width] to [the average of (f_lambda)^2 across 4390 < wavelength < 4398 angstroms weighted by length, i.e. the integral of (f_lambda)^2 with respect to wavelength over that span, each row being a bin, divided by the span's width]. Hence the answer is 0.97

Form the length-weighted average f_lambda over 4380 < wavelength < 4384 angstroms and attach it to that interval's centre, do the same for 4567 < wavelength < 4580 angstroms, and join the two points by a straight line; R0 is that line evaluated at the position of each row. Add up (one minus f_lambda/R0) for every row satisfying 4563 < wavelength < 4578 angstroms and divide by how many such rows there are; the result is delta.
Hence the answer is 0.01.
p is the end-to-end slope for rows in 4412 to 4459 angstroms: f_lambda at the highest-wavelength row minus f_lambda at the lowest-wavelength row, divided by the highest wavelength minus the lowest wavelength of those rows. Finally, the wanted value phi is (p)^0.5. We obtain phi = 0.000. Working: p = 0.00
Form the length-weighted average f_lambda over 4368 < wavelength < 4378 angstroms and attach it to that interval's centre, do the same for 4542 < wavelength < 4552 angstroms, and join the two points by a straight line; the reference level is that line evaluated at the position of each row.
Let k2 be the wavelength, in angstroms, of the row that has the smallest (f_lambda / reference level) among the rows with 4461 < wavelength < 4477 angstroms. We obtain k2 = 4468.22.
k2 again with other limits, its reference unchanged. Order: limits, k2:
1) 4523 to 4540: 4526.21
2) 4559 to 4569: 4559.69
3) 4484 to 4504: 4501.27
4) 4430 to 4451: 4447.69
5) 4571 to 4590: 4582.84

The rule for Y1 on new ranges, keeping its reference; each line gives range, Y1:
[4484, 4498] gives 4492.98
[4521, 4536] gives 4526.21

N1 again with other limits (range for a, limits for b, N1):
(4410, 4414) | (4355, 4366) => 0.0453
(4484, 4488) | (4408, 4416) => 0.0468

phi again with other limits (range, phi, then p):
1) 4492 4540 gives 0.124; 0.02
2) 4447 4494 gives 0.176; 0.03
